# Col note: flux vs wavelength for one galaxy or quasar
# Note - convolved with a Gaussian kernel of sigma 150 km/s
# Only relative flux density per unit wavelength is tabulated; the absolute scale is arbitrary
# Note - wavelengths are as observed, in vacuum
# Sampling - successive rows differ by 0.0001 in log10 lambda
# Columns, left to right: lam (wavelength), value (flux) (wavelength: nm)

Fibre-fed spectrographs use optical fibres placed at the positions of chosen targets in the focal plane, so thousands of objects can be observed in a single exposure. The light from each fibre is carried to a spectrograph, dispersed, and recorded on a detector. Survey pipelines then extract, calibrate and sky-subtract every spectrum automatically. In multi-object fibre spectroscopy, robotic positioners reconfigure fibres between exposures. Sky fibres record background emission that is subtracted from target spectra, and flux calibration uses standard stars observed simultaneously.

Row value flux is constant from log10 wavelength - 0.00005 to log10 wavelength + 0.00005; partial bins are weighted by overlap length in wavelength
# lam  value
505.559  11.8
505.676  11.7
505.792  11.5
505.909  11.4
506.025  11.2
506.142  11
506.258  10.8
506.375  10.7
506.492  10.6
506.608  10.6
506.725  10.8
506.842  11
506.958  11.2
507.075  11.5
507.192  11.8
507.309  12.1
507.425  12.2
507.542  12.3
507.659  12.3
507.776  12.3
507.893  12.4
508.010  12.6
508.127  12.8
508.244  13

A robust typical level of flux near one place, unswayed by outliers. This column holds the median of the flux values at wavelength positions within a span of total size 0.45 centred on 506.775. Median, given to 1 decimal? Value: 10.9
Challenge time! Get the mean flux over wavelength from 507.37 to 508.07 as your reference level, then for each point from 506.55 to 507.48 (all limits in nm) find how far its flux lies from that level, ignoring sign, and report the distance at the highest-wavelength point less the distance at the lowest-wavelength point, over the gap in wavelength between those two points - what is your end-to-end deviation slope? -2.0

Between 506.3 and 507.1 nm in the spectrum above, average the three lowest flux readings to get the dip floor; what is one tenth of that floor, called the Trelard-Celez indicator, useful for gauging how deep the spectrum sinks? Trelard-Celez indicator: 1.06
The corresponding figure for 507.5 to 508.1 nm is 1.23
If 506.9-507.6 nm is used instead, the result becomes 1.15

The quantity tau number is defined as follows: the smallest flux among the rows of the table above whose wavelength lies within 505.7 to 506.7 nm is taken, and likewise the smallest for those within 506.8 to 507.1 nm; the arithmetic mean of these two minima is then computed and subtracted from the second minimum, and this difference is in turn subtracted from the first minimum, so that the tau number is 10.4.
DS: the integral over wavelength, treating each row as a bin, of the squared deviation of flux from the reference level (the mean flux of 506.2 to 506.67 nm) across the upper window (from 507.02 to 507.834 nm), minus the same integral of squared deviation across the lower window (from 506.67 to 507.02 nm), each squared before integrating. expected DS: 1.6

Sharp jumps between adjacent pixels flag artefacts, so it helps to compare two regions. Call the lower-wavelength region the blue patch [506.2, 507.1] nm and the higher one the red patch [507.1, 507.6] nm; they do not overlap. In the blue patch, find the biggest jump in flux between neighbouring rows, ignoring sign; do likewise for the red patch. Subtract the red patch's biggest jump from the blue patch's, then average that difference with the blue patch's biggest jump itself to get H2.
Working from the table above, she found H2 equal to 0.150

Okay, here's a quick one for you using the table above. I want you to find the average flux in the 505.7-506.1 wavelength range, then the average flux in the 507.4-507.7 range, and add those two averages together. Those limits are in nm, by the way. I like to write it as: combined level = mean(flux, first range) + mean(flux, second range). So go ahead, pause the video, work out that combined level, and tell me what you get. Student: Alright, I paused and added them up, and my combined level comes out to 23.6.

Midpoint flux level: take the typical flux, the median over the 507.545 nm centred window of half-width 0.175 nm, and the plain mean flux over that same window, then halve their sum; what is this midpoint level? 12.3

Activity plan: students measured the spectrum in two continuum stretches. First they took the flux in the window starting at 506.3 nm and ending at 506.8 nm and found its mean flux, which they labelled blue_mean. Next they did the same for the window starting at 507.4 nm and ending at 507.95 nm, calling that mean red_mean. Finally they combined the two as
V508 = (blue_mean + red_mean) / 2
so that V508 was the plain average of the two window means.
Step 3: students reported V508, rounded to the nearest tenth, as 11.5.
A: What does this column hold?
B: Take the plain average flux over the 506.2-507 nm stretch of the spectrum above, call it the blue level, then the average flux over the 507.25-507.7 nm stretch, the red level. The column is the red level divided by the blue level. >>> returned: 1.13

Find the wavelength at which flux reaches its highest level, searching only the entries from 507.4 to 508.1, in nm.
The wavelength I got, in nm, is 508.010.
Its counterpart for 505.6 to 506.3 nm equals 505.676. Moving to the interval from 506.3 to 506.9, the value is 506.842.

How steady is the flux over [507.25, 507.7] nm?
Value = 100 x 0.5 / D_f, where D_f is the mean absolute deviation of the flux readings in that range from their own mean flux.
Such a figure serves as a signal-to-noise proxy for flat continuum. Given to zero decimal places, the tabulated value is 667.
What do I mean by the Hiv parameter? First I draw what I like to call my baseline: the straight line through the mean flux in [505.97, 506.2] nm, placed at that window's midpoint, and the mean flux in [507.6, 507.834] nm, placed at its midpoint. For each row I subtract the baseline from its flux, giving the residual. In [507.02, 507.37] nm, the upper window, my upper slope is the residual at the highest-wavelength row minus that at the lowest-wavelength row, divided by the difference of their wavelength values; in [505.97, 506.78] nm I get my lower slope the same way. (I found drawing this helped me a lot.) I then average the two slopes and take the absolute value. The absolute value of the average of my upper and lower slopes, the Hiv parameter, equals 0.26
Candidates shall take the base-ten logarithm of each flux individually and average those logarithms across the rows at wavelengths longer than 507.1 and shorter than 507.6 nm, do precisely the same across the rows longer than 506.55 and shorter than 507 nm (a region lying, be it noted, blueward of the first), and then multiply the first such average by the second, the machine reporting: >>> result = 1.12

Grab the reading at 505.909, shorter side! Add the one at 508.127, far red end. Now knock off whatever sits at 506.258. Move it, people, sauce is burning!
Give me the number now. 13.4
